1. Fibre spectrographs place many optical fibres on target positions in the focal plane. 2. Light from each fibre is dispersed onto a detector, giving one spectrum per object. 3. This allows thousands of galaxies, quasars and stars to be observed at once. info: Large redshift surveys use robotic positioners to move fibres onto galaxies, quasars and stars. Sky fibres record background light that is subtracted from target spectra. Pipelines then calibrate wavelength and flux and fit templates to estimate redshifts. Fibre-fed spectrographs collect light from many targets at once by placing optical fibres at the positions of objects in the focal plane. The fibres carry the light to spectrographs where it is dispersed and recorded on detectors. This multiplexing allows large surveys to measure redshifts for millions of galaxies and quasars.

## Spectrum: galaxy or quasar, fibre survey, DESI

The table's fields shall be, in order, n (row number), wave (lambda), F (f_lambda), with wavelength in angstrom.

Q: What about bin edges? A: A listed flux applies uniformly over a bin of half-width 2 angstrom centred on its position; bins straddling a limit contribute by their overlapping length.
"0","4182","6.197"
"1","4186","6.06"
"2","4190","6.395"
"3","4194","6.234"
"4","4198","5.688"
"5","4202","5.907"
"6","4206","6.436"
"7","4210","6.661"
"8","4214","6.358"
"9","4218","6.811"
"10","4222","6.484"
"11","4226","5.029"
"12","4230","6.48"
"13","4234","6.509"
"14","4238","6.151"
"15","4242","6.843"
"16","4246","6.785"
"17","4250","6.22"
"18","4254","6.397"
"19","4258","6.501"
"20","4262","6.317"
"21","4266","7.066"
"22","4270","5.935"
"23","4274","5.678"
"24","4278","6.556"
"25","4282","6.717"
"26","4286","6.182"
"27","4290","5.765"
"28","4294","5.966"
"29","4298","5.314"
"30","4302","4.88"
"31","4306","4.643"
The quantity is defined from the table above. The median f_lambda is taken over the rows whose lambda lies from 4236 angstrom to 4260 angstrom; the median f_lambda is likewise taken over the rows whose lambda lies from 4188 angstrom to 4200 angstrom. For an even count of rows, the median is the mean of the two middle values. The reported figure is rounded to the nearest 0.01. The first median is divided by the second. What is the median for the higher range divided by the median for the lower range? 1.03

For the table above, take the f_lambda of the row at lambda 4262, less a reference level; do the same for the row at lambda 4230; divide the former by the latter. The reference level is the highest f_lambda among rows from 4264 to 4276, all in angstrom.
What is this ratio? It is 1.3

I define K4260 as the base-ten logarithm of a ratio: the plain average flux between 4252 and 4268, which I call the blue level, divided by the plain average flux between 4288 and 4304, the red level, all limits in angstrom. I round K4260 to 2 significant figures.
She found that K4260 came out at 0.079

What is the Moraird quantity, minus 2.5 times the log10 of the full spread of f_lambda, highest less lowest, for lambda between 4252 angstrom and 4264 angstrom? 1.8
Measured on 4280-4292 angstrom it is 0.1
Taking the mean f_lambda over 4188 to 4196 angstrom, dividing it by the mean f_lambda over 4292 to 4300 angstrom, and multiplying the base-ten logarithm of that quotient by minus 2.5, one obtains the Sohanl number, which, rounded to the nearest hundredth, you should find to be -0.12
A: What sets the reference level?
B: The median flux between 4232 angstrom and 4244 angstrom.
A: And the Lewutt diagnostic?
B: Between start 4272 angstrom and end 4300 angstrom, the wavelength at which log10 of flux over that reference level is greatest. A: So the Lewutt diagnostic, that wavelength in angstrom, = 4282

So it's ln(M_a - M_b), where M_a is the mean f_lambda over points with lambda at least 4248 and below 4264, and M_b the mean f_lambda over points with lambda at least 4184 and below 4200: -1.3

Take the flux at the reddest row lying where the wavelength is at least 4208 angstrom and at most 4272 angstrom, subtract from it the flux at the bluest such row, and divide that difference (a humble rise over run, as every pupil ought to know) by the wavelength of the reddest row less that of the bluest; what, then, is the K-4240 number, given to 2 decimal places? -0.01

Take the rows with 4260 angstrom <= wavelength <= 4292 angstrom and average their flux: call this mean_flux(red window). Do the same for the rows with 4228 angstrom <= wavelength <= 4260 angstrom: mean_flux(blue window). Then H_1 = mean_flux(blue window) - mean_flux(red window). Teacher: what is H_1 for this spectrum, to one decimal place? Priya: 0.2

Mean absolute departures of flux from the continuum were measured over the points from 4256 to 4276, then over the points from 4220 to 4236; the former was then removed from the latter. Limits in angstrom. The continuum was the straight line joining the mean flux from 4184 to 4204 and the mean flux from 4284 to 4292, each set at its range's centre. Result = 0.15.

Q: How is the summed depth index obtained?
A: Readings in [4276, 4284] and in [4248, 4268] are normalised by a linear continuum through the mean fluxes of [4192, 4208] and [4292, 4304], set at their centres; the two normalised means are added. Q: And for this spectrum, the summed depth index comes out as 2.352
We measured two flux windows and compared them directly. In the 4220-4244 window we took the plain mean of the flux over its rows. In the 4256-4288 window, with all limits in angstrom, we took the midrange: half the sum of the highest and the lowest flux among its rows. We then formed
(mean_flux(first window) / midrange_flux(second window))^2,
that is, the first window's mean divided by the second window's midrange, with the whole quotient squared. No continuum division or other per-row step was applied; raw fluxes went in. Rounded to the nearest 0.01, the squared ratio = 0.96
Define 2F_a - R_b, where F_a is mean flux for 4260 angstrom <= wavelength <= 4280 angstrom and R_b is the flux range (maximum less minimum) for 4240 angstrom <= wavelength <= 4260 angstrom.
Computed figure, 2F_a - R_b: 12.0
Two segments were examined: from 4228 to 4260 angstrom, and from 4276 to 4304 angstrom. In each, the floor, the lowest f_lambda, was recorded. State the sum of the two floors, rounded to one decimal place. 11.0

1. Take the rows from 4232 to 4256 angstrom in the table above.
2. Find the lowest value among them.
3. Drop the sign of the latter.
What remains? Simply 6.2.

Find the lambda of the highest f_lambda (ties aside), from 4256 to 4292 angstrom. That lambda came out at 4266 angstrom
